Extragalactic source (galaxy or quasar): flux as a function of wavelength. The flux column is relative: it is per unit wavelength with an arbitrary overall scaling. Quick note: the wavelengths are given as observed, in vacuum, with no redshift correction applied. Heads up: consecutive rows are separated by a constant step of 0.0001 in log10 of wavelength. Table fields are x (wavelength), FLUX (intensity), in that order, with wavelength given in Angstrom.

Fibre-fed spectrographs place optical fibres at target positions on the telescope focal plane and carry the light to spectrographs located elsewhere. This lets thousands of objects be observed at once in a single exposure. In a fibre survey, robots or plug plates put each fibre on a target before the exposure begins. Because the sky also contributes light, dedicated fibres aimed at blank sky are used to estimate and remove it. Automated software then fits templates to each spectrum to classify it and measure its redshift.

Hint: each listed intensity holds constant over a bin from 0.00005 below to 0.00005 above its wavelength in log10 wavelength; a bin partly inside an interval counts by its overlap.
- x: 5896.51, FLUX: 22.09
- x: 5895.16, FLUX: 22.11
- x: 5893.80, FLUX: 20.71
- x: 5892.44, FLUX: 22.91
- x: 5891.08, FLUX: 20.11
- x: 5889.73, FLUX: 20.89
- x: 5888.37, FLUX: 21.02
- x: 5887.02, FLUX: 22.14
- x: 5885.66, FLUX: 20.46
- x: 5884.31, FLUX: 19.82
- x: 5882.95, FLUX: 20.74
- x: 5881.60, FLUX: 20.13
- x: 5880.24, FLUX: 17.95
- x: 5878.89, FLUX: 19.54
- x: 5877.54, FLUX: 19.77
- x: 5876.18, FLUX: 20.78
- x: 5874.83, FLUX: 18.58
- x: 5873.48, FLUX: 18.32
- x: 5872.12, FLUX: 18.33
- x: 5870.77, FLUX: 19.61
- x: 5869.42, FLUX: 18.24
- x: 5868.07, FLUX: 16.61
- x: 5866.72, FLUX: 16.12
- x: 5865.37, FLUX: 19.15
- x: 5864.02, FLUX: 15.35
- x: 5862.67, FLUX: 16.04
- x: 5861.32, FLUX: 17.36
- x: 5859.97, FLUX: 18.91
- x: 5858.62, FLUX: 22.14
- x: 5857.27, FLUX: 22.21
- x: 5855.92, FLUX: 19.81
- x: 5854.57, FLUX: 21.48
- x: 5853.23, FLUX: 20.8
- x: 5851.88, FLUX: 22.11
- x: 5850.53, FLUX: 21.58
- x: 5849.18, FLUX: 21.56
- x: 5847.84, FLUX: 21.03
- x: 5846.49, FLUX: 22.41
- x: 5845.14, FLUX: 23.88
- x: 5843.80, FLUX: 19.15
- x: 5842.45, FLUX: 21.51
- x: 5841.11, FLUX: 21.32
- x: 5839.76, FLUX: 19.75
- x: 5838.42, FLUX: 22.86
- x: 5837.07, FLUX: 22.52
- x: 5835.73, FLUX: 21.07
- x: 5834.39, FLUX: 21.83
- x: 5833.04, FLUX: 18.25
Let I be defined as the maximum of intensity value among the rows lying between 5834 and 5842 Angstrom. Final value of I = 22.86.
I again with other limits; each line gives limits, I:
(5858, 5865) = 22.14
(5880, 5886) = 20.74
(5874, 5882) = 20.78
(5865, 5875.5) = 19.61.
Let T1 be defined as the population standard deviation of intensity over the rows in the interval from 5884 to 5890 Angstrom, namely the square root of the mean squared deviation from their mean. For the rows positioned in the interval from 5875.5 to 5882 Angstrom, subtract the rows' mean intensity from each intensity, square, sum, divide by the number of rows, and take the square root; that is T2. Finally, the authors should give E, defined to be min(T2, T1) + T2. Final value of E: 1.7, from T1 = 0.8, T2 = 0.9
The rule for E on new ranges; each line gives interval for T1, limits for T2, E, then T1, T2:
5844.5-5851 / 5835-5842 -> 2.1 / 1.0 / 1.1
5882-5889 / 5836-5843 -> 1.9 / 0.8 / 1.1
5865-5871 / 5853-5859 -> 1.8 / 1.4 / 0.9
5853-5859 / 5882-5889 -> 1.5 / 0.9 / 0.8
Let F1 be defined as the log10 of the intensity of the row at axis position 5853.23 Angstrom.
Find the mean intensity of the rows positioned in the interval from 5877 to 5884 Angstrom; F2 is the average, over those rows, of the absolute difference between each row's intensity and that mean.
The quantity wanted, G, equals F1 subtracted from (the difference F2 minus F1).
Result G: -1.93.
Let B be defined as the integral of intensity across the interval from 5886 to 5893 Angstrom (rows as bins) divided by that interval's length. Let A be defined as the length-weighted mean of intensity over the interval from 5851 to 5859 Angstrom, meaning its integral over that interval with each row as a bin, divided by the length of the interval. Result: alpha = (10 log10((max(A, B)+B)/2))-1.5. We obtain 11.8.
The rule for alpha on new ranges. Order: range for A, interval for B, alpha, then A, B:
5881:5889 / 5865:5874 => 11.4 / 20.7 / 18.0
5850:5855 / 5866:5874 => 11.4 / 21.5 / 17.9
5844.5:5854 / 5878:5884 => 11.7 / 21.9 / 19.6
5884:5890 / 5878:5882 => 11.5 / 20.9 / 19.2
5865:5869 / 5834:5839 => 11.9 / 17.2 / 22.1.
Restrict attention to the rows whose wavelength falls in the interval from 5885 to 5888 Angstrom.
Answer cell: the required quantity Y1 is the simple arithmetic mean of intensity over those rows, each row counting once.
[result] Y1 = 21.3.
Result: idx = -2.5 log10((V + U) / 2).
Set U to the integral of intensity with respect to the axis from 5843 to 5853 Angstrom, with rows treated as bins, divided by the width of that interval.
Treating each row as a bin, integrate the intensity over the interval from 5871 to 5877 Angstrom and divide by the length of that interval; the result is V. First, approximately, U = 21.6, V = 19.0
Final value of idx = -3.27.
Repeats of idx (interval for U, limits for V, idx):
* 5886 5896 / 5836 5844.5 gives -3.32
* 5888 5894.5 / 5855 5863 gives -3.27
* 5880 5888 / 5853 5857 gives -3.29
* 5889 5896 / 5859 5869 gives -3.21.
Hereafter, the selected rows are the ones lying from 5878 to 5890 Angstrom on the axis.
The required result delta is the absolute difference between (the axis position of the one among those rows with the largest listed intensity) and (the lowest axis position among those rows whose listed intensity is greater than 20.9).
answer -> 0.0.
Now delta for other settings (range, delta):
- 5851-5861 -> 5.4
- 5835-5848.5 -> 9.4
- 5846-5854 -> 0.0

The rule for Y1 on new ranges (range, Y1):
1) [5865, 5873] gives 18.0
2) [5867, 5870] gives 17.4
